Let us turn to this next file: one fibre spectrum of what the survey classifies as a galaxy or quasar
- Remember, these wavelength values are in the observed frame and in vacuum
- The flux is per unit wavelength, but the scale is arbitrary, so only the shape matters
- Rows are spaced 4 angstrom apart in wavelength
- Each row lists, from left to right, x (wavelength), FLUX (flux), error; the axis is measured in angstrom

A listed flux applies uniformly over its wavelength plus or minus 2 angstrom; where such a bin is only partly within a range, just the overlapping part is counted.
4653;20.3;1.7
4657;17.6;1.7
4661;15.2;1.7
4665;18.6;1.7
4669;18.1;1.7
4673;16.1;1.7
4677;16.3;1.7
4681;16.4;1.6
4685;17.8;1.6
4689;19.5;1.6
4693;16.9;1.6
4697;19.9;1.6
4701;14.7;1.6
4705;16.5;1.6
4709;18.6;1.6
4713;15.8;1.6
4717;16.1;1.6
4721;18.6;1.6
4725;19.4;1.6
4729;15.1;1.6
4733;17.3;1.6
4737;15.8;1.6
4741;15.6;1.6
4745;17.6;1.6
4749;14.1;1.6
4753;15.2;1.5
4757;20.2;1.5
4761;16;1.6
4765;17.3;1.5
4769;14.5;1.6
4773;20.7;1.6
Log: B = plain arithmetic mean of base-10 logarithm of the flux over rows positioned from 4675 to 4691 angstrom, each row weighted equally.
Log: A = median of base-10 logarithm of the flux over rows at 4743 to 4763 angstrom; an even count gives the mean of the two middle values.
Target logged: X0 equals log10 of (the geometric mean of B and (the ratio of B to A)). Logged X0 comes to 0.054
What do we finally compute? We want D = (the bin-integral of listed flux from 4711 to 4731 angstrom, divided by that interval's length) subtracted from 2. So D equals -15.0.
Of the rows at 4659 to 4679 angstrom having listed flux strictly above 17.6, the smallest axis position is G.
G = 4665 angstrom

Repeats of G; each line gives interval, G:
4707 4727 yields 4709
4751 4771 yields 4757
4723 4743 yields 4725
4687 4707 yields 4689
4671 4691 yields 4685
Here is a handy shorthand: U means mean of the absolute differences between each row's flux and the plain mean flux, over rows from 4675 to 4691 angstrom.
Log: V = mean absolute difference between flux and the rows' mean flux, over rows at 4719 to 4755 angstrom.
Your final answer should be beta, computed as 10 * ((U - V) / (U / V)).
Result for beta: -5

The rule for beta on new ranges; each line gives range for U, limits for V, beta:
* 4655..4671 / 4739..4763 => -8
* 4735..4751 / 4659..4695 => -3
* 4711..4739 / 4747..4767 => -5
